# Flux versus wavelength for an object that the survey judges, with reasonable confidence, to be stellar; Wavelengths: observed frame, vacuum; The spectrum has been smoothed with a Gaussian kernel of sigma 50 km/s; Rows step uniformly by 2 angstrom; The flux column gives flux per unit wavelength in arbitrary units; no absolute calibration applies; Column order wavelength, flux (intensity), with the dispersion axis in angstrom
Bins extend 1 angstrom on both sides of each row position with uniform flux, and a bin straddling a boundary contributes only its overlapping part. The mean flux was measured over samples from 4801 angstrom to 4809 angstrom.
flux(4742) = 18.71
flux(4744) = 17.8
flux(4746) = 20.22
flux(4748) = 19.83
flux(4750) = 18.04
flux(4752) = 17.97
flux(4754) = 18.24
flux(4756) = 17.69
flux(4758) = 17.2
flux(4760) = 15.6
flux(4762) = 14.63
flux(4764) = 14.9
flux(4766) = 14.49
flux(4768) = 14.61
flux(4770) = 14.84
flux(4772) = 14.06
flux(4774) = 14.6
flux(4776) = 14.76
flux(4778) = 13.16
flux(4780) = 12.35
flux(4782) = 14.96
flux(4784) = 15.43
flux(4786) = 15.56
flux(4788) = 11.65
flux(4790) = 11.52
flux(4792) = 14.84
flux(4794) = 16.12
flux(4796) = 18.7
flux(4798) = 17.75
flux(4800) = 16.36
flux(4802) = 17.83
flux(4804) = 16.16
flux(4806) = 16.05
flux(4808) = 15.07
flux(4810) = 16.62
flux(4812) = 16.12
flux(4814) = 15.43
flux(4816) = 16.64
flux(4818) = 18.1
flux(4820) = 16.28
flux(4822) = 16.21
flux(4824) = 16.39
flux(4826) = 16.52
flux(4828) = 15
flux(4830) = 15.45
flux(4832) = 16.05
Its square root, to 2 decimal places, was 4.03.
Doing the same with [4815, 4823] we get 4.10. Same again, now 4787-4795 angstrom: 3.68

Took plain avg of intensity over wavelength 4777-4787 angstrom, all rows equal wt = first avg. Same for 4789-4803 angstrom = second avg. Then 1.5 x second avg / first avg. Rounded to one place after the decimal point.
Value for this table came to 1.7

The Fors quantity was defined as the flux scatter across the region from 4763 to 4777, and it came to 0.3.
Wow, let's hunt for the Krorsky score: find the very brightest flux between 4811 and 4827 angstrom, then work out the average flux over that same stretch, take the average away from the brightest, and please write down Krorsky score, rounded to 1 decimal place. 1.6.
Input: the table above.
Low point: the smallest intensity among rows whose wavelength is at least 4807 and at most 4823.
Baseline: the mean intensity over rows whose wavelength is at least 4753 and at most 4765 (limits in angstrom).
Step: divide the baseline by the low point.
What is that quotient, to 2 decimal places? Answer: 1.09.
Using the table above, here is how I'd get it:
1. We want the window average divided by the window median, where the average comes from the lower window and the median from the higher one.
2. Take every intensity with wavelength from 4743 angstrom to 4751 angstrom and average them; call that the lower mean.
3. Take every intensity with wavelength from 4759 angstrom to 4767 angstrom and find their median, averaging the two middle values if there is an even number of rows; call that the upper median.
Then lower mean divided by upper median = 1.28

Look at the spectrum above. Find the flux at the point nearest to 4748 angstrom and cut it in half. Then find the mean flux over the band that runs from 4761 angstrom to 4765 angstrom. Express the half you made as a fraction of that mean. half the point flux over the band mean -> 0.67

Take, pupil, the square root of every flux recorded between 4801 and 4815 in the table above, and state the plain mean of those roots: 4.02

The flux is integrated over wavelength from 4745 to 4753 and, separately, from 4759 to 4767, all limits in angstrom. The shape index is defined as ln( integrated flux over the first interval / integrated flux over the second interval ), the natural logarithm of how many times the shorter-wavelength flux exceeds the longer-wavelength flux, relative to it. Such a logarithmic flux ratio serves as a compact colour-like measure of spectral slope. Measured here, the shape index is 0.24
